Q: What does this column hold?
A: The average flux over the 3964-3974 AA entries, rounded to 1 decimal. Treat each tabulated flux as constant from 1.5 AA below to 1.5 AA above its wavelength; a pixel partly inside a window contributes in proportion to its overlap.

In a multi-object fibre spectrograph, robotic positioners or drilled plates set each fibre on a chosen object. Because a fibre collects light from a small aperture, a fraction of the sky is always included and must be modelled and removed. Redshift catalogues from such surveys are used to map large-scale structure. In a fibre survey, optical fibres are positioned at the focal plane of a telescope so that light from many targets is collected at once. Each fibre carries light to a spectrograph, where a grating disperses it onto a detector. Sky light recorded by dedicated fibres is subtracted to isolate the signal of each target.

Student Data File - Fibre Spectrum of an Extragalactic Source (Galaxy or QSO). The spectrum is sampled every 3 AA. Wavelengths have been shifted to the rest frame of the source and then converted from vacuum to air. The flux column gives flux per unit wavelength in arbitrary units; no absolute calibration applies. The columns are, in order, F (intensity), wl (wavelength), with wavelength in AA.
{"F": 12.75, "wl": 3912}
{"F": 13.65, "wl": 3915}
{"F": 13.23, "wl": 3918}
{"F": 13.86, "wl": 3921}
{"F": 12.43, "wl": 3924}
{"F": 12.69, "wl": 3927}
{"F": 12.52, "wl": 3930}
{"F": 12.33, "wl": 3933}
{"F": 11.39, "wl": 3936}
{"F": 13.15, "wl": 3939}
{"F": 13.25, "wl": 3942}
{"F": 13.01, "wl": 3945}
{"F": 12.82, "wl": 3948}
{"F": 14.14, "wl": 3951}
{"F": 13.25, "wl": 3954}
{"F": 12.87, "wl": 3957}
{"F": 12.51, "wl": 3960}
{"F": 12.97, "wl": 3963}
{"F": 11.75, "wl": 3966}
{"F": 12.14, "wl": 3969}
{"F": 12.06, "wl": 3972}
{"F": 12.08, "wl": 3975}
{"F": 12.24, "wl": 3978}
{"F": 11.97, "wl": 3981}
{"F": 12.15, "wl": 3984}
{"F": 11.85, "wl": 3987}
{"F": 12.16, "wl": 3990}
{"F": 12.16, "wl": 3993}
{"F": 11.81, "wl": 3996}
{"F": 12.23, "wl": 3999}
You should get 12.0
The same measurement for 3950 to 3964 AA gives 13.1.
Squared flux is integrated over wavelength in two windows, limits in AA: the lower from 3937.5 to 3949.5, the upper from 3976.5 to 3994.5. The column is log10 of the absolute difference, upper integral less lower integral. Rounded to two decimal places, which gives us 2.77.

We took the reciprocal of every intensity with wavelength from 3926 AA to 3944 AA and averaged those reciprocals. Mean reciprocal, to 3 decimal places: 0.080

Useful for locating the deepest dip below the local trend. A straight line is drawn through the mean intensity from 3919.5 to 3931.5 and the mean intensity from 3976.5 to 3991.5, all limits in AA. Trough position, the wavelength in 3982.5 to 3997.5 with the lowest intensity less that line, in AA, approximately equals 3987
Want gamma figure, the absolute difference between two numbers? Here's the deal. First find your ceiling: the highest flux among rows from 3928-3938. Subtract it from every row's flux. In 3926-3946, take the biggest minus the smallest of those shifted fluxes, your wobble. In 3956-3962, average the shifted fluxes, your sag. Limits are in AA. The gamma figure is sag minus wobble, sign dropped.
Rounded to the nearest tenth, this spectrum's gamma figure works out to 1.7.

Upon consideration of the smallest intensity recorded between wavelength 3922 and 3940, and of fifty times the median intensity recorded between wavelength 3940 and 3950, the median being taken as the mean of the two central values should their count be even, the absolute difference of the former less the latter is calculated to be 639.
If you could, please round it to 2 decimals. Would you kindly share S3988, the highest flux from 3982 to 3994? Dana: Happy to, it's 12.16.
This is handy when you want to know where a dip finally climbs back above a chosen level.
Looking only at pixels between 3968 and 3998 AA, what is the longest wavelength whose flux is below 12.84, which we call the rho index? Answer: 3996 AA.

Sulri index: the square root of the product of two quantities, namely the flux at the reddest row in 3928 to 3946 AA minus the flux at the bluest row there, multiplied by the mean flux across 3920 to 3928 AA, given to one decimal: 2.5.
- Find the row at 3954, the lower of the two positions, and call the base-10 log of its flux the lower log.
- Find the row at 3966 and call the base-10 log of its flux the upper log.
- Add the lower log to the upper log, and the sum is 2.19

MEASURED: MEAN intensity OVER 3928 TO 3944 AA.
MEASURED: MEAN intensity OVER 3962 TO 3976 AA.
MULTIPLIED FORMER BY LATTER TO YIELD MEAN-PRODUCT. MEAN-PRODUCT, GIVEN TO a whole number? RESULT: 153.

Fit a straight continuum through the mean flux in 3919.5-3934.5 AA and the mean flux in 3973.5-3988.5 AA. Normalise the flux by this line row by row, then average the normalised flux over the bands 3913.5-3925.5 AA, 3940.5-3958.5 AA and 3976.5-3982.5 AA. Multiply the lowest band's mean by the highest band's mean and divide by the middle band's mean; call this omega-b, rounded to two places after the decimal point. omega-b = 0.98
